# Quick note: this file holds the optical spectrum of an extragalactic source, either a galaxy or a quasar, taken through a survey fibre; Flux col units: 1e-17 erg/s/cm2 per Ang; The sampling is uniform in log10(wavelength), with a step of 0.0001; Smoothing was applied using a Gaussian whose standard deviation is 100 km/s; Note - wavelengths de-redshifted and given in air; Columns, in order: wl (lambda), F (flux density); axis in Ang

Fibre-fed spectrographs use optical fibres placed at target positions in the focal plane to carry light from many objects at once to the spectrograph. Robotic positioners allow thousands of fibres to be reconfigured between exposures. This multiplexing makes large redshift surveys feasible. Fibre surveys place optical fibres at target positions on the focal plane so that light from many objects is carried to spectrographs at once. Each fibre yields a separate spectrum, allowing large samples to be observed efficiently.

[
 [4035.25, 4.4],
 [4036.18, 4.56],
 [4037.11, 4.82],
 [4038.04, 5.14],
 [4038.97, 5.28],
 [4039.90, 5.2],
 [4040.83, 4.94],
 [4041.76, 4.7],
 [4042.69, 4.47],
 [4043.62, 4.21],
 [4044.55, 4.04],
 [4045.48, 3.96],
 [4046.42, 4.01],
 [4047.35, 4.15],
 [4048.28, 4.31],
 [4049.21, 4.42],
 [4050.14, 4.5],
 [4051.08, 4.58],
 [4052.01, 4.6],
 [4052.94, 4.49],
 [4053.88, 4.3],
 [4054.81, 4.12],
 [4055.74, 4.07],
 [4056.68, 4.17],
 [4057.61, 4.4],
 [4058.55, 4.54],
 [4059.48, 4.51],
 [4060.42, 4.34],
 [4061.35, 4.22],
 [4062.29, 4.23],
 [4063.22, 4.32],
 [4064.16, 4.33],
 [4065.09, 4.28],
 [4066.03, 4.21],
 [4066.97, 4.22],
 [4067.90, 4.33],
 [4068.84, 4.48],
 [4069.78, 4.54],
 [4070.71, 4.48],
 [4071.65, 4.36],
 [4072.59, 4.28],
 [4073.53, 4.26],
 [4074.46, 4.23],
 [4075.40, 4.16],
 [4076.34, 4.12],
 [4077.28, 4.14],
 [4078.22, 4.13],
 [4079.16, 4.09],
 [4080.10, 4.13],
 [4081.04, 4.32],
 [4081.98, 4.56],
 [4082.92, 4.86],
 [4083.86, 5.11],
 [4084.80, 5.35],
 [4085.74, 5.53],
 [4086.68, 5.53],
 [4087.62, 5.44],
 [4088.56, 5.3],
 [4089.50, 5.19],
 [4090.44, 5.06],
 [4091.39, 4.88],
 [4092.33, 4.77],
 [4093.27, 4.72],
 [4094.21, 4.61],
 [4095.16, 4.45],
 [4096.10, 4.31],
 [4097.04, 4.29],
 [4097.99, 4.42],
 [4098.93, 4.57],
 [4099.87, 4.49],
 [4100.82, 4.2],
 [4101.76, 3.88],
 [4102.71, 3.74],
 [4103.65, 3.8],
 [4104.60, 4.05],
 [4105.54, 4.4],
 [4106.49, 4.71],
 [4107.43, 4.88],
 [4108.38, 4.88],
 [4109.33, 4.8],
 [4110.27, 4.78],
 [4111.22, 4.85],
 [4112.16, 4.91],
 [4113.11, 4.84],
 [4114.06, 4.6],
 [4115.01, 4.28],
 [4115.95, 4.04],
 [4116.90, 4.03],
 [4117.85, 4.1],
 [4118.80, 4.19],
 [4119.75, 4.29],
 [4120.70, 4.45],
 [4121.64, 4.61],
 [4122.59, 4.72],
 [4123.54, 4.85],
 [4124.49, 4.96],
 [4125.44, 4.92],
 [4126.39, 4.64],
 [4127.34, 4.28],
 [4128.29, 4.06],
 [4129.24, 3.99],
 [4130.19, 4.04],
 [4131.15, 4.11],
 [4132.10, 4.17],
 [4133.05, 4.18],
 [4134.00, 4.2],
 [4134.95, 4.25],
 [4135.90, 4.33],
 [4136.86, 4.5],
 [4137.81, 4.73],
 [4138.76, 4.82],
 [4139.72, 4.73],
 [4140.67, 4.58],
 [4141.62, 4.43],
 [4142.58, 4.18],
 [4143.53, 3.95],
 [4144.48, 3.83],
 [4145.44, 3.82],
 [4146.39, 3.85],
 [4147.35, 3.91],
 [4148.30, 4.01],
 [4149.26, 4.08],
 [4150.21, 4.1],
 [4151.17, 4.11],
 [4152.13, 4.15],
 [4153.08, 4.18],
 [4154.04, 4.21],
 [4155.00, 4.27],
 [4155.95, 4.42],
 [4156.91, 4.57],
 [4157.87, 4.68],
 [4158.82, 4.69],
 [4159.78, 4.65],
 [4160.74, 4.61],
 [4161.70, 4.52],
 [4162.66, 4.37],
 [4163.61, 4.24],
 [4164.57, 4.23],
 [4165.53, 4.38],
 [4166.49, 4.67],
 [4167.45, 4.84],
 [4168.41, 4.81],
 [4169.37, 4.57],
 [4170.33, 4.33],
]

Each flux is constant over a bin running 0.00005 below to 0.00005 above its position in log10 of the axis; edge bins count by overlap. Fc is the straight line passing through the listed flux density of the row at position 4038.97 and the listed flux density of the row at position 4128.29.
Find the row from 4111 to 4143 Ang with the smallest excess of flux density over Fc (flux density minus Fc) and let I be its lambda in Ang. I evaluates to 4115.95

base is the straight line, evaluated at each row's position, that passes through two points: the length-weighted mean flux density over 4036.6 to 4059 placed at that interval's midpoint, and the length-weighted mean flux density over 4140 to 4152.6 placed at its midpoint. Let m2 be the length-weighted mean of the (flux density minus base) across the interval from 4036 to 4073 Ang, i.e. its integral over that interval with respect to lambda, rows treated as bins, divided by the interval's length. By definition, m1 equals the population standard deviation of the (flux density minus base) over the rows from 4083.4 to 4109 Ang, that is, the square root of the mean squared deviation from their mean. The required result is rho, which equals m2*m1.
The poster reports -0.01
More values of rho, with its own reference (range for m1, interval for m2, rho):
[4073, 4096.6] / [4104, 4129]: 0.17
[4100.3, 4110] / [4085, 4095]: 0.35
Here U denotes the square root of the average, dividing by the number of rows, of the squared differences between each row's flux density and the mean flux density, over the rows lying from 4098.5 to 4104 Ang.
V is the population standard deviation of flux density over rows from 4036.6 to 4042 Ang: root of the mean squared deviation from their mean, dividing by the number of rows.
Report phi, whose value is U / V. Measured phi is 1.6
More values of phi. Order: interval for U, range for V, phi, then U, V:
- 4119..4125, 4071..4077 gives 2.9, 0.23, 0.08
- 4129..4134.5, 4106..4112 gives 1.3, 0.08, 0.06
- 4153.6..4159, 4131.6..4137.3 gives 1.6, 0.19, 0.12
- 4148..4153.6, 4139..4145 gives 0.2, 0.05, 0.33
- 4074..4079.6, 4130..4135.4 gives 0.6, 0.04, 0.07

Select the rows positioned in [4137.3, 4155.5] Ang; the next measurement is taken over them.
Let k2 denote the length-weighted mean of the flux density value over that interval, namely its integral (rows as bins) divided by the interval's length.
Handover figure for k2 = 4.21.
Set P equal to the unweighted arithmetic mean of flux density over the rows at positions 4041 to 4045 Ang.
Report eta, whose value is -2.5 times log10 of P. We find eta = -1.60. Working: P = 4.4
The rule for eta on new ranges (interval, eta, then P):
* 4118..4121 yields -1.59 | 4.3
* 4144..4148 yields -1.46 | 3.9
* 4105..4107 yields -1.65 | 4.6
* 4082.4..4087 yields -1.81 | 5.3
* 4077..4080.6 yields -1.54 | 4.1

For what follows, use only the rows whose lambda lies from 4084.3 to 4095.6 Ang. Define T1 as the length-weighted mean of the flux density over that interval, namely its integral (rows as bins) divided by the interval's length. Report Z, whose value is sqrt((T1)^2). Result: 5.07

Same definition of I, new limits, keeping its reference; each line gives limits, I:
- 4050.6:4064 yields 4055.74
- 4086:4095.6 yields 4095.16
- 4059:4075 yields 4061.35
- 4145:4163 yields 4145.44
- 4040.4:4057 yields 4045.48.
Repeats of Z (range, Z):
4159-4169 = 4.54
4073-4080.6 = 4.16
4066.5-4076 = 4.33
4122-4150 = 4.31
